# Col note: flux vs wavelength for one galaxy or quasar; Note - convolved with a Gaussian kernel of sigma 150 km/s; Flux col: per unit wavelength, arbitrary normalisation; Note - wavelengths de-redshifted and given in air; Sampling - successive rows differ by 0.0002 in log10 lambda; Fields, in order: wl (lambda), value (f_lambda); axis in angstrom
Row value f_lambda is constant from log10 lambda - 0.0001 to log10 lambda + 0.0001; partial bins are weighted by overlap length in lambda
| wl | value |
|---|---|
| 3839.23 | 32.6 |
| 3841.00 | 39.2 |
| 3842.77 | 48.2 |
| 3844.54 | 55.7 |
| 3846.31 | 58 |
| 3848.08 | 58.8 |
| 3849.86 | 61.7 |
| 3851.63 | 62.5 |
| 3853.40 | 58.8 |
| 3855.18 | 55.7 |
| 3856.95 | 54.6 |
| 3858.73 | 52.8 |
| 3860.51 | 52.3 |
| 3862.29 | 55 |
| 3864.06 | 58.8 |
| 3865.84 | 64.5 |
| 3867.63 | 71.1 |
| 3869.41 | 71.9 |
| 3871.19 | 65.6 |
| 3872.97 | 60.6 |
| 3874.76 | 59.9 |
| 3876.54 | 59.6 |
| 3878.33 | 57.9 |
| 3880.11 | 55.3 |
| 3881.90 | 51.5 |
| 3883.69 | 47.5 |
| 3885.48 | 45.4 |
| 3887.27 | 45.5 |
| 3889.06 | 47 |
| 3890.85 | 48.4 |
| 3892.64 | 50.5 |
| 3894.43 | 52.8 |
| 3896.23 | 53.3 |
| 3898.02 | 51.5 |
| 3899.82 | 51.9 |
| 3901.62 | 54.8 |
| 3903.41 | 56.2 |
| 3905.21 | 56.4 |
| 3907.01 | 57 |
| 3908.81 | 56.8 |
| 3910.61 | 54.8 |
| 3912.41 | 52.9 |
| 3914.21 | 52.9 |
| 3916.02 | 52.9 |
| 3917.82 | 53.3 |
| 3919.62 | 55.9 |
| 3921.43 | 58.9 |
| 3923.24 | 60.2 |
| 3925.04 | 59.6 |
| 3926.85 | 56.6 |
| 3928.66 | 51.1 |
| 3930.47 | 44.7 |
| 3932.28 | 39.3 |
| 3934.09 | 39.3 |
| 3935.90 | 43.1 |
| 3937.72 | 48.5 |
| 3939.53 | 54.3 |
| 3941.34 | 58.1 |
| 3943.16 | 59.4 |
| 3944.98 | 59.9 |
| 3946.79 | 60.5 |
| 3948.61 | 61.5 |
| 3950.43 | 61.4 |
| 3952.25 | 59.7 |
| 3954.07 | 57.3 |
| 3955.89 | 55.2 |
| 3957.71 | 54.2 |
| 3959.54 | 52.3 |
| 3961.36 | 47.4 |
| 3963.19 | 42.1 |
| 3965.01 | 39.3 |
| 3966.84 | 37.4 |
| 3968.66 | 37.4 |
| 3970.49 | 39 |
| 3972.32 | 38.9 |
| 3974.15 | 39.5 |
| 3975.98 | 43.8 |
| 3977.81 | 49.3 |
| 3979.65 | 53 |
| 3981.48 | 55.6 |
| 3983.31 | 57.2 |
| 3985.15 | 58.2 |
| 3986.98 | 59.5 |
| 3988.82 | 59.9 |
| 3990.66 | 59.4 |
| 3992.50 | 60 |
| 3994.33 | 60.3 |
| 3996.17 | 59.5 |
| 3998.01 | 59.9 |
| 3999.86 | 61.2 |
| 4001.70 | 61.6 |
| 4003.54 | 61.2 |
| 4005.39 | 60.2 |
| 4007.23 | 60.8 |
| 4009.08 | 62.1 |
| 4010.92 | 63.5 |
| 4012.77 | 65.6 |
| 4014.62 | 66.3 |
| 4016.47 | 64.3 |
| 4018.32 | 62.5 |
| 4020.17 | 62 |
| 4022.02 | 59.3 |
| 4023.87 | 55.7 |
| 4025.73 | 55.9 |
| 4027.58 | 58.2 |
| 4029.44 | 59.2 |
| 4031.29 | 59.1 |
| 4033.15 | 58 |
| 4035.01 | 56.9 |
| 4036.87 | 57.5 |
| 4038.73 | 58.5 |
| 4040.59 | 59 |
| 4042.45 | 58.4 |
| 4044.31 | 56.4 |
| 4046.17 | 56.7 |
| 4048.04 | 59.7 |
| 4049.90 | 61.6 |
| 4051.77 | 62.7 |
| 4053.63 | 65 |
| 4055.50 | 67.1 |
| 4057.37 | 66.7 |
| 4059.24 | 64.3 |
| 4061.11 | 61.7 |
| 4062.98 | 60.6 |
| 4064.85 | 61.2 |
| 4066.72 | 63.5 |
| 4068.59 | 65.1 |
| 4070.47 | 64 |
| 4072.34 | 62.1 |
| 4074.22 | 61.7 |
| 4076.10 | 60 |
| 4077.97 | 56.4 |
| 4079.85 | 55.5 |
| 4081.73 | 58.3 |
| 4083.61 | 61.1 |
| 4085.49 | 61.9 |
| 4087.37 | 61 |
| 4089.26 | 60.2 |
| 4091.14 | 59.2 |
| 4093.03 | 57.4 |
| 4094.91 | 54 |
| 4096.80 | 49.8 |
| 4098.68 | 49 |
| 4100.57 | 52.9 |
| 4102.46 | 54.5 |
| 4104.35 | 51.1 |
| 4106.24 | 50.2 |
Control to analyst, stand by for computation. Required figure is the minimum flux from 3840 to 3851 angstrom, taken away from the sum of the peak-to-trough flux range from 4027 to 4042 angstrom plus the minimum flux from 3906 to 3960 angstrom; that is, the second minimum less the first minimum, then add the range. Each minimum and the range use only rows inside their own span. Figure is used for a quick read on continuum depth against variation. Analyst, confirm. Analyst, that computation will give 2.4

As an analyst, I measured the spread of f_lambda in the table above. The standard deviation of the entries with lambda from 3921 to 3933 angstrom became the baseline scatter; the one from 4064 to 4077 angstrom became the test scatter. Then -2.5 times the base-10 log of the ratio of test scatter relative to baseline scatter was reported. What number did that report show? 1.7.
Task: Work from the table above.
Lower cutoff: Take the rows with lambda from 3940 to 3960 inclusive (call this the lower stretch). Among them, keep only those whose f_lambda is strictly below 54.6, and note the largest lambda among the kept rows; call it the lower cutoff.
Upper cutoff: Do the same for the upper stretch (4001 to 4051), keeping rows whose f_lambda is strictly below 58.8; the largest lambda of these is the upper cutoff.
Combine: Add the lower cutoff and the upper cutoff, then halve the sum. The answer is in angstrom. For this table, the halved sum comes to 4002.9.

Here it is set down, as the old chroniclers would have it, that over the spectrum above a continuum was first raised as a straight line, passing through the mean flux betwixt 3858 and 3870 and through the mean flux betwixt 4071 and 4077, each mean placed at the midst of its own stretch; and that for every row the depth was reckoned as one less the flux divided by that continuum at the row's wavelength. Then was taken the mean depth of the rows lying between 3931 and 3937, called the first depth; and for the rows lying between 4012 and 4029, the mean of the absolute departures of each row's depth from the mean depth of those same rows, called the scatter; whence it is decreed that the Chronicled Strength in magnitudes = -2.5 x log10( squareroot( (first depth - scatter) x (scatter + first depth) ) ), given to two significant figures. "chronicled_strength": 1.2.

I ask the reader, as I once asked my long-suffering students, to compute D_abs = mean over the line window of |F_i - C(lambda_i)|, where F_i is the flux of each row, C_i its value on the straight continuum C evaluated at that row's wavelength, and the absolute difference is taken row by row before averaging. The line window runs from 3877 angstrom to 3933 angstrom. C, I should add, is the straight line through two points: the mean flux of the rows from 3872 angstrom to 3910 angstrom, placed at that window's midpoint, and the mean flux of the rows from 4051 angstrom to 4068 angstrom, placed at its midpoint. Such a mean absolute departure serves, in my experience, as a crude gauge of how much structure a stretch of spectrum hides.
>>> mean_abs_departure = 3.7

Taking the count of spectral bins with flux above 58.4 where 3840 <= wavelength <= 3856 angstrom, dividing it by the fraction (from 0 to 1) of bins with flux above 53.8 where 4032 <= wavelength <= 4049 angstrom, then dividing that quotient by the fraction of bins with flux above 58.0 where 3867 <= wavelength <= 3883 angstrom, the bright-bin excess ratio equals 6.0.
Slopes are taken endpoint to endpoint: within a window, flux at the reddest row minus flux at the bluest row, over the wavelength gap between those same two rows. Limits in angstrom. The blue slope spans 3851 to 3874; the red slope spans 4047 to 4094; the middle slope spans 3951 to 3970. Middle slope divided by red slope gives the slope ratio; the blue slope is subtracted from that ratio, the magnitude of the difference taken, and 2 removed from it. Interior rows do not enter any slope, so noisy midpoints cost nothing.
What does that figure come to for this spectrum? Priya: 25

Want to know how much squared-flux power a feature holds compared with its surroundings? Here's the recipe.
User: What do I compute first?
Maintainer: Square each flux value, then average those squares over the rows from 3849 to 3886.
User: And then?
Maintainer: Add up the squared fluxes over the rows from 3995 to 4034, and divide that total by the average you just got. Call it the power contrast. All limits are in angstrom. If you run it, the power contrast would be 23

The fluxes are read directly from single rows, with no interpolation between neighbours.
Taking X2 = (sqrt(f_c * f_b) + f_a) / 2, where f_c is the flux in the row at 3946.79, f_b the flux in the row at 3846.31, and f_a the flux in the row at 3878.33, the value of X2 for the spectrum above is 58.6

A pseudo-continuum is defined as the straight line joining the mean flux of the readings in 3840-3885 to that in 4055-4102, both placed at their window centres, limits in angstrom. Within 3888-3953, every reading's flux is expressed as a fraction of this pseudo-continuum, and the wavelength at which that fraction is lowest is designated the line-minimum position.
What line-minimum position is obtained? 3934.09 angstrom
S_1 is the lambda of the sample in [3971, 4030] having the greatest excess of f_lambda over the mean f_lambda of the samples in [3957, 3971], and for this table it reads 4014.62 angstrom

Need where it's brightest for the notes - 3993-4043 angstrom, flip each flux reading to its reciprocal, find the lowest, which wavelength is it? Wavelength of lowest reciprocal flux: 4014.62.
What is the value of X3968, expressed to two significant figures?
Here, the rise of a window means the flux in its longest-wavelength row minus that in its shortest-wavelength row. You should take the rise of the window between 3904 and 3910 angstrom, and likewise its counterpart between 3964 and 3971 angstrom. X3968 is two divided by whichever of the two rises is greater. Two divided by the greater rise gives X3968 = 5.0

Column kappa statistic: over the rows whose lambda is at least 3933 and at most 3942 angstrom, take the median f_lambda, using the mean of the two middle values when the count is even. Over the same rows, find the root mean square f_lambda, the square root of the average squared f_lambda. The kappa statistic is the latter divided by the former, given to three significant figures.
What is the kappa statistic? 1.01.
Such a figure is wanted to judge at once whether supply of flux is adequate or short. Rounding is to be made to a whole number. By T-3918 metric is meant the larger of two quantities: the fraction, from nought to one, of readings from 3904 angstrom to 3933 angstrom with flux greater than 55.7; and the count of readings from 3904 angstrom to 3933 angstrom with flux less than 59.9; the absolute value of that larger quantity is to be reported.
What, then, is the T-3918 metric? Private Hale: 15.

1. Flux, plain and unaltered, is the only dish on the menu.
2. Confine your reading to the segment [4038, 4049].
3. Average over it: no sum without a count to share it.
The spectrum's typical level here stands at 58.1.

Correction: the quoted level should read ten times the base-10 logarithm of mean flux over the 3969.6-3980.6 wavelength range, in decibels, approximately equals 16.4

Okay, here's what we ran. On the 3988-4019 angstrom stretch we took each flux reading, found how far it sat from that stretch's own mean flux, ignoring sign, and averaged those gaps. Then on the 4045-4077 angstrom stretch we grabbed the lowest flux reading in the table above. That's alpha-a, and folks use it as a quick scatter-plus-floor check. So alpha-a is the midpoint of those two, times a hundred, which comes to 2919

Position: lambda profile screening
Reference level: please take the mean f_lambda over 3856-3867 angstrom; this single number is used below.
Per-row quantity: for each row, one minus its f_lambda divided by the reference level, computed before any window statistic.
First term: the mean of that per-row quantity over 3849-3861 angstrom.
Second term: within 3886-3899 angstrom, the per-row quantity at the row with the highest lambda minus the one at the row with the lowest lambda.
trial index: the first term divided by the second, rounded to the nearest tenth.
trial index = 0.1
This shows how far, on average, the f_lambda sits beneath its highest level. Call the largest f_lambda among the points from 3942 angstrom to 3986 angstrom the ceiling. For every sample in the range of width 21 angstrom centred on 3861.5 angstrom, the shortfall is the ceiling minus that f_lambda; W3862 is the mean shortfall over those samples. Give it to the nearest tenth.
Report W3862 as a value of 1.2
